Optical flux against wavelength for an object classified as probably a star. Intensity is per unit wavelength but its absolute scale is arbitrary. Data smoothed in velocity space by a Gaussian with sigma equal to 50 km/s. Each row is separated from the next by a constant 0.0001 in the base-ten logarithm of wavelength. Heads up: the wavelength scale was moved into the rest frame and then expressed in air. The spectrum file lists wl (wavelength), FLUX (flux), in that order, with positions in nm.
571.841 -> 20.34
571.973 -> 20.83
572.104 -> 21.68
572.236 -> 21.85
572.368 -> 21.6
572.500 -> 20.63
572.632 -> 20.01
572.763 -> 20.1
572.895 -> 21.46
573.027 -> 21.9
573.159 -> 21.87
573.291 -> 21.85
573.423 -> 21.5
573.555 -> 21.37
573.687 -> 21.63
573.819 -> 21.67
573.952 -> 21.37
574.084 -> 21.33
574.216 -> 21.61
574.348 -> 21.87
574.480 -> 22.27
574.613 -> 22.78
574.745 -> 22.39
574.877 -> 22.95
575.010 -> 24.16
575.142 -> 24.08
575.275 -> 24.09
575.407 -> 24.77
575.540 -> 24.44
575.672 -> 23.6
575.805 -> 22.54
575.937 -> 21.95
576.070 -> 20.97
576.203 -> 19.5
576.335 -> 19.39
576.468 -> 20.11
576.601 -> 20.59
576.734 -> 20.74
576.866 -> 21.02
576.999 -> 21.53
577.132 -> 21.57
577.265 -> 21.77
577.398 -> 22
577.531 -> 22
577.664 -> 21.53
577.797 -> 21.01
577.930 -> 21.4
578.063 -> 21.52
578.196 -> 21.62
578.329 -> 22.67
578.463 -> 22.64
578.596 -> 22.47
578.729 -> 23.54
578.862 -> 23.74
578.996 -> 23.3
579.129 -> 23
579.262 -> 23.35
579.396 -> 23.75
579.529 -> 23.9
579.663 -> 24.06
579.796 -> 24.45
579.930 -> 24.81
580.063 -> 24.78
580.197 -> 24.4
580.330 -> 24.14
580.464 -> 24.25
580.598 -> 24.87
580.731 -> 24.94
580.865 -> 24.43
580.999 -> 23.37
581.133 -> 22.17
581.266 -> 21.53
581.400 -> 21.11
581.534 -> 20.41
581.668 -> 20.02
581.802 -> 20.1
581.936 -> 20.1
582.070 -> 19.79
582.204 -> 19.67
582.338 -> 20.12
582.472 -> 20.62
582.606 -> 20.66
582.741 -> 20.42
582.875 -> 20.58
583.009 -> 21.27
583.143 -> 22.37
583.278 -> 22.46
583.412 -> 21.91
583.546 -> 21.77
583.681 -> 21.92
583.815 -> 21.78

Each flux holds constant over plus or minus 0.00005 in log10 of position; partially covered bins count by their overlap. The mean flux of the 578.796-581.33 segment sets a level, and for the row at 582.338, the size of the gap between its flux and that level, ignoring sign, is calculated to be 3.7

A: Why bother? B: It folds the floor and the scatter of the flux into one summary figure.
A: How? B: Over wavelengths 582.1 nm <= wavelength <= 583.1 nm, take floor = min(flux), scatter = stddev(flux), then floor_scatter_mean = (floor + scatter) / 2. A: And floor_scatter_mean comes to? 10.1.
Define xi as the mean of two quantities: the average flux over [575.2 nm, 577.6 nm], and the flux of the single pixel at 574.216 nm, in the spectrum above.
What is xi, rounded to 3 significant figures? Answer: 21.7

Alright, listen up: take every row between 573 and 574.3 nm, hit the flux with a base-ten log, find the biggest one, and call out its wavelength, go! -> 573.027 nm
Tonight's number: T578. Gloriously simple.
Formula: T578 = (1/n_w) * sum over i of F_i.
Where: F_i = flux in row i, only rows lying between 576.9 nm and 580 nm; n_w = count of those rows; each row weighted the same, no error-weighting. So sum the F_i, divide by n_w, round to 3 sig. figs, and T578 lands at 22.7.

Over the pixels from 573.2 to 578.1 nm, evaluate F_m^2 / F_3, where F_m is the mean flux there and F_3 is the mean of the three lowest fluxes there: 24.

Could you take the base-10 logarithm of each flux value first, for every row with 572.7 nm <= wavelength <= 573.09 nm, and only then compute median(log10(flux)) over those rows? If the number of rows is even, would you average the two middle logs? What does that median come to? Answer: 1.33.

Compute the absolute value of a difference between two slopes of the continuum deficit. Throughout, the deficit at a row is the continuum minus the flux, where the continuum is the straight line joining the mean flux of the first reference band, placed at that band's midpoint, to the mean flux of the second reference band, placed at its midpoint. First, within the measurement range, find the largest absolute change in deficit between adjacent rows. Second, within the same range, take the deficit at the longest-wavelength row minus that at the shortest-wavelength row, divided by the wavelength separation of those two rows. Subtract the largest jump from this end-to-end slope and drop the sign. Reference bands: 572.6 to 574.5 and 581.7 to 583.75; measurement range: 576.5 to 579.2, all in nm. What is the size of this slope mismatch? 2.09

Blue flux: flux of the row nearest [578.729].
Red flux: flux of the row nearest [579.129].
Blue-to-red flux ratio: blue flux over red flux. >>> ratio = 1.02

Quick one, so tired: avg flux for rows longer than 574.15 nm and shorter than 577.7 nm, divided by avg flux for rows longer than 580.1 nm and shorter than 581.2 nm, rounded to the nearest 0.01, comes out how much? 0.92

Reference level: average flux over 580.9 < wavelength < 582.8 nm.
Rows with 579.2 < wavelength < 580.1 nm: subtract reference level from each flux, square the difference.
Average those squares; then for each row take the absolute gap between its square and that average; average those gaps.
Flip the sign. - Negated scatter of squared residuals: -3.1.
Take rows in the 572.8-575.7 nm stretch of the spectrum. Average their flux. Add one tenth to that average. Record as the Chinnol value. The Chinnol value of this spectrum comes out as 22.6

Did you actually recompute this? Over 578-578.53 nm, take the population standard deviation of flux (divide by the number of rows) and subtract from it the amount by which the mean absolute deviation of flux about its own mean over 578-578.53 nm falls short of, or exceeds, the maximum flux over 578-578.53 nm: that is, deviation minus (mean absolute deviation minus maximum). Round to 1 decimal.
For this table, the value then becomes 22.7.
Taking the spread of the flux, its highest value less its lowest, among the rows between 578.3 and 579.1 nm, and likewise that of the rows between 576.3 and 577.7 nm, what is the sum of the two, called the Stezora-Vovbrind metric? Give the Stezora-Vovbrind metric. 3.9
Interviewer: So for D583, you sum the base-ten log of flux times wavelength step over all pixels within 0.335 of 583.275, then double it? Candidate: 1.80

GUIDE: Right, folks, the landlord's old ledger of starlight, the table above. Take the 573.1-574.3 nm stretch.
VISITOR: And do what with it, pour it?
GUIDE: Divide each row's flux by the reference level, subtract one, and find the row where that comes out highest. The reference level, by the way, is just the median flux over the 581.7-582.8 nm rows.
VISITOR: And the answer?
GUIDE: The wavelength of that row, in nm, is 573.159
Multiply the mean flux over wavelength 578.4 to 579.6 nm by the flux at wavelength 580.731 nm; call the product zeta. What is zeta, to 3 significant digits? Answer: 581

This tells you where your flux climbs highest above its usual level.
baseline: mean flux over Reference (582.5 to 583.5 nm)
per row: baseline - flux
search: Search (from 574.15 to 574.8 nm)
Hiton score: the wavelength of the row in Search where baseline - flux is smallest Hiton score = 574.613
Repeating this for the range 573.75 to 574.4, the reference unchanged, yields 574.348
